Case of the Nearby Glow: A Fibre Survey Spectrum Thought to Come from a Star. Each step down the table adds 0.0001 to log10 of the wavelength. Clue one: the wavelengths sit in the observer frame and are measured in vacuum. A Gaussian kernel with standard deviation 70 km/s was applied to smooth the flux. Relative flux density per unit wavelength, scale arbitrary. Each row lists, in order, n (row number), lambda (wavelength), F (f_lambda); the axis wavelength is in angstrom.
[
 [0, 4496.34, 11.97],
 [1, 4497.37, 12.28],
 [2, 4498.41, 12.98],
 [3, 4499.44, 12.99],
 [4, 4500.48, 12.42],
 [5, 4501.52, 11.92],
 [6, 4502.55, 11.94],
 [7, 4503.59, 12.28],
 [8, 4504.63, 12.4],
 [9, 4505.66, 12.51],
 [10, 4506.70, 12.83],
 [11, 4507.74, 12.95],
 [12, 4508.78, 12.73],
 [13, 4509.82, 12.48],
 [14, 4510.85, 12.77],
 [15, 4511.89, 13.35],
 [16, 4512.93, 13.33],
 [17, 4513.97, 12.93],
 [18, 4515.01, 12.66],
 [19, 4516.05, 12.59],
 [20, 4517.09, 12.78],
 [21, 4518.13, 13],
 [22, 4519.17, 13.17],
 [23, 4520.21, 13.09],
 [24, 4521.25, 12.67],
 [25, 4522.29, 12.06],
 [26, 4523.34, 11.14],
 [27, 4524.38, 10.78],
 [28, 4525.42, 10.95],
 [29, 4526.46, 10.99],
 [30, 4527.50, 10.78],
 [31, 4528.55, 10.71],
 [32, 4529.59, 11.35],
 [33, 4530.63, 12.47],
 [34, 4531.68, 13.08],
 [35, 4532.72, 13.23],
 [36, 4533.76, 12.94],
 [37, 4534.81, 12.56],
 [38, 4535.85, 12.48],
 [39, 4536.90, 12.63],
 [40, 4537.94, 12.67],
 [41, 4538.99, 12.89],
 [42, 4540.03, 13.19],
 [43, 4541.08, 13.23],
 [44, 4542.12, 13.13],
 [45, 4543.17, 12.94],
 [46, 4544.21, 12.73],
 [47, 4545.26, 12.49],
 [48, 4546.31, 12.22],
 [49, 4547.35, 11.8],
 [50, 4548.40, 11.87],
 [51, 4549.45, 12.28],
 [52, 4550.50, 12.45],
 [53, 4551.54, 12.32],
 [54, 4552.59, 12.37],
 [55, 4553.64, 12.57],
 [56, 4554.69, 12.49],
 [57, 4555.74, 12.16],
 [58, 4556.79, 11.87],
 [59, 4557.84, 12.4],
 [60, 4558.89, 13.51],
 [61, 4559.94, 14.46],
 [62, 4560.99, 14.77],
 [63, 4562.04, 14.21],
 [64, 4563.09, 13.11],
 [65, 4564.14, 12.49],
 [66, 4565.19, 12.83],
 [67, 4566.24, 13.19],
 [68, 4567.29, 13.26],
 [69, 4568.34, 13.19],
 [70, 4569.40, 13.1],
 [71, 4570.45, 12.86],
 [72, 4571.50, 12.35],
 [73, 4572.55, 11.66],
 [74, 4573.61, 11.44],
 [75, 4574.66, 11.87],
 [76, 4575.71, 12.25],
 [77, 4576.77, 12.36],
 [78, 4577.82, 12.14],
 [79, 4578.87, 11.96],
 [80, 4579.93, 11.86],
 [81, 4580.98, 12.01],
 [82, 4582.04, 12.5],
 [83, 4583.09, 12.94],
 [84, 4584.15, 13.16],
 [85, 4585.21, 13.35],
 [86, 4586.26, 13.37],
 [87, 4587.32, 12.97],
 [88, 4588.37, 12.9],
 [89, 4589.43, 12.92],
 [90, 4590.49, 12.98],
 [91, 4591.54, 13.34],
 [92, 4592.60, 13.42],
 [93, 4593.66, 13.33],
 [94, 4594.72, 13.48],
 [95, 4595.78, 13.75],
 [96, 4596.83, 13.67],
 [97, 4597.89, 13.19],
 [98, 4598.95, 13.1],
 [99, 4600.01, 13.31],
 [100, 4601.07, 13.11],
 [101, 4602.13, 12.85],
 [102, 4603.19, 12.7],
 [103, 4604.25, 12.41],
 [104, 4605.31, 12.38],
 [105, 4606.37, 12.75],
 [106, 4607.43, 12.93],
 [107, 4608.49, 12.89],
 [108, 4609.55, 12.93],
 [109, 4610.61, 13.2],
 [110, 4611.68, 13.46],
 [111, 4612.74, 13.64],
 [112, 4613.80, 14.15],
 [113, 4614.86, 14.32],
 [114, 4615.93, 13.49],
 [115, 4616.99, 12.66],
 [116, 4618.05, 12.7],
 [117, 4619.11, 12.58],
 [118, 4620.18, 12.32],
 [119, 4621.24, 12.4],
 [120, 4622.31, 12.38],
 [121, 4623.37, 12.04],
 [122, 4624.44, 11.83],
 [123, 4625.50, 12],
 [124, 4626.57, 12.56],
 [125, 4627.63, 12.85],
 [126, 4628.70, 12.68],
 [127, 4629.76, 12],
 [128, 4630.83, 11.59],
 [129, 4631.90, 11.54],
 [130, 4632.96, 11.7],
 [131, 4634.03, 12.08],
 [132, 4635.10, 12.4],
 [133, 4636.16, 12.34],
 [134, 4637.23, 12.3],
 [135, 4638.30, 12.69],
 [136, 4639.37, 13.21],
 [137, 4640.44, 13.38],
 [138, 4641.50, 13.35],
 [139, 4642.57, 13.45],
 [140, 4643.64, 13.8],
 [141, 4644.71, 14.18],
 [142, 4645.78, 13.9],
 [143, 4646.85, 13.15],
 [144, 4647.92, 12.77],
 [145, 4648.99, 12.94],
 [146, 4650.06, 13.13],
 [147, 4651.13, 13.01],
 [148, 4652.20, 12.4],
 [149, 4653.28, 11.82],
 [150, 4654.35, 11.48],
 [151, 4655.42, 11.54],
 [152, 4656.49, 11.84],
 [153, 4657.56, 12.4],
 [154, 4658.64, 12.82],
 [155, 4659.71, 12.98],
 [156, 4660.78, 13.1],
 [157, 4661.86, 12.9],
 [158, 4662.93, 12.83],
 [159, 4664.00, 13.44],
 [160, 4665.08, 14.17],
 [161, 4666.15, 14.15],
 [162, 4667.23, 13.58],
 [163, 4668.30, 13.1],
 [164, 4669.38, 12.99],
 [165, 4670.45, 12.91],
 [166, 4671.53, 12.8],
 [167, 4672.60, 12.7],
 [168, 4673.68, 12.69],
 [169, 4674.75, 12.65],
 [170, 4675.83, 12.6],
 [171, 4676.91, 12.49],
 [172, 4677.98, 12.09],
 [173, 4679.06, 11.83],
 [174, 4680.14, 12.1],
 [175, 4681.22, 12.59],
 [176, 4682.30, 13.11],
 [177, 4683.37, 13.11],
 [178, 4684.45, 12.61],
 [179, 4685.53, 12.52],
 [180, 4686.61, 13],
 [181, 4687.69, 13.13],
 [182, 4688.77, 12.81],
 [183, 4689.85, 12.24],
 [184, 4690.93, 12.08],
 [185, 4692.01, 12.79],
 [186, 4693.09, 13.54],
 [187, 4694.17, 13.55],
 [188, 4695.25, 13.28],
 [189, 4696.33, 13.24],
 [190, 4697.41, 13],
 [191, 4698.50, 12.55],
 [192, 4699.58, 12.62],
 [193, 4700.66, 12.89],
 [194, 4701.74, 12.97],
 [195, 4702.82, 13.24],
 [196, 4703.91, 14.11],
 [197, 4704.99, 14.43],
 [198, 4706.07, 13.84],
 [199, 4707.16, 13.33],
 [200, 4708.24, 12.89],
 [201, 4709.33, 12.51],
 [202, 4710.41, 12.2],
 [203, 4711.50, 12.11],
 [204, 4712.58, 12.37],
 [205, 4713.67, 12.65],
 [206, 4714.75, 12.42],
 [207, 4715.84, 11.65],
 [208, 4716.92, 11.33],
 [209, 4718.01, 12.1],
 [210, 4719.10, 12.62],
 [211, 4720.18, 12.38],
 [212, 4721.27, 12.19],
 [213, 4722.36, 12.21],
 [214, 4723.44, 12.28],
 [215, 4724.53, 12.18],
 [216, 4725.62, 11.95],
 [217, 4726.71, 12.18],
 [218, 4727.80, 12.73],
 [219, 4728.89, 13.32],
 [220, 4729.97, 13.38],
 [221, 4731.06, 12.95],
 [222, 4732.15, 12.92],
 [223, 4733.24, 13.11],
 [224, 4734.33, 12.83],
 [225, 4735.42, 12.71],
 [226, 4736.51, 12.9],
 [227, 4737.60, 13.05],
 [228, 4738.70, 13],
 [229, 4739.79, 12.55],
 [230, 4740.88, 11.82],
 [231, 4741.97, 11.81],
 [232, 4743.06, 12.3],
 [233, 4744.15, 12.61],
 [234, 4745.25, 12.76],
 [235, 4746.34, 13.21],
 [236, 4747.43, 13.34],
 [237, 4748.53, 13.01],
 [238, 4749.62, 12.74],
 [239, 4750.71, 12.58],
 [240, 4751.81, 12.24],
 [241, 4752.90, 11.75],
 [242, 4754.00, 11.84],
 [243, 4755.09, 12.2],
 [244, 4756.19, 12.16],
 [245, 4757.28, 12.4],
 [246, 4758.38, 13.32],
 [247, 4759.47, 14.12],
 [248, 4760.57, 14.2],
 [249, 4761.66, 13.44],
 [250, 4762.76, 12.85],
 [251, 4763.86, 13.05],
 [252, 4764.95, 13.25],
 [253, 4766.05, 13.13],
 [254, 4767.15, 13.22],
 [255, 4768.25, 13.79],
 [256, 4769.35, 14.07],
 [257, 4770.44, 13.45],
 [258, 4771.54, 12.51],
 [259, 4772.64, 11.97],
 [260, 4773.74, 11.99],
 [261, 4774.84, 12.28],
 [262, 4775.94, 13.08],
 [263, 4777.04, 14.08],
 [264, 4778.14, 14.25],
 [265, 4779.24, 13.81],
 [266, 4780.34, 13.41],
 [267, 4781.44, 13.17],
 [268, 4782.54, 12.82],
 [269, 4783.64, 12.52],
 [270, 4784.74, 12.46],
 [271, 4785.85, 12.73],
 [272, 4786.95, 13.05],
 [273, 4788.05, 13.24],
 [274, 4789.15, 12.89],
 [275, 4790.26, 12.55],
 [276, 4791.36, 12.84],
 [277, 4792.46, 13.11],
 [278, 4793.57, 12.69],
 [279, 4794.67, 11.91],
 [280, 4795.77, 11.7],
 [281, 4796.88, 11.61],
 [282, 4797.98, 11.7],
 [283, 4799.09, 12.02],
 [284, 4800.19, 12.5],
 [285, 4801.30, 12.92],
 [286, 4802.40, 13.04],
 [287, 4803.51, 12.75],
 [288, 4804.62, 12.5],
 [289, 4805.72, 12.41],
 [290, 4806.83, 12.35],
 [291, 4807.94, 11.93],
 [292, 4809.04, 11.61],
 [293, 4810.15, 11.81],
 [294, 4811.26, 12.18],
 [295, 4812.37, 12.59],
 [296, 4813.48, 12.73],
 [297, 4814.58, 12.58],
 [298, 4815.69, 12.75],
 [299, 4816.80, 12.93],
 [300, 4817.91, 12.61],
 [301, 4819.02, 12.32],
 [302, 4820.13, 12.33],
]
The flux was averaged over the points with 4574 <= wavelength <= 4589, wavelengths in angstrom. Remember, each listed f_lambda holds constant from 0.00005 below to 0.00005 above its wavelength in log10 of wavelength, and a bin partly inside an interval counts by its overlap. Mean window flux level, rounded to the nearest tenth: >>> 12.5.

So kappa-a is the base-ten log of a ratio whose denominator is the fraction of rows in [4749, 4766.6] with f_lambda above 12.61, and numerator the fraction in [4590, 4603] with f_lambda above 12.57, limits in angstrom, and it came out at 0.2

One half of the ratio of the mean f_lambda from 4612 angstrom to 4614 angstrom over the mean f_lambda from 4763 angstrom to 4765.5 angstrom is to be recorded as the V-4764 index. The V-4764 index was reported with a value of 0.53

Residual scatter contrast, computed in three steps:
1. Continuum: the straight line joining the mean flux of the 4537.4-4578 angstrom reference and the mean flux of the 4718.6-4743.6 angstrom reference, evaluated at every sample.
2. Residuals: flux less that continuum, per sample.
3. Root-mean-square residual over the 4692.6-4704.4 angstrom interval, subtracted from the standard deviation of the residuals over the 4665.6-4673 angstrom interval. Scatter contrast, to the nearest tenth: -0.2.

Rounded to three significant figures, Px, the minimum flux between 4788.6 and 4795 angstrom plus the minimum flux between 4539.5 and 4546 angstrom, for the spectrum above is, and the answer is 24.4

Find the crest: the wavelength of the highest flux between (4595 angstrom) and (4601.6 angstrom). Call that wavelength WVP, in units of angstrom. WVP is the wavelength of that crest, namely 4595.78 angstrom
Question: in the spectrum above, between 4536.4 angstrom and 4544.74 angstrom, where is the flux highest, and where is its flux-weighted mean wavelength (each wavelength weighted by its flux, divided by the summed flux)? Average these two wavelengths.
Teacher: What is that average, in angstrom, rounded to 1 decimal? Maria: 4540.8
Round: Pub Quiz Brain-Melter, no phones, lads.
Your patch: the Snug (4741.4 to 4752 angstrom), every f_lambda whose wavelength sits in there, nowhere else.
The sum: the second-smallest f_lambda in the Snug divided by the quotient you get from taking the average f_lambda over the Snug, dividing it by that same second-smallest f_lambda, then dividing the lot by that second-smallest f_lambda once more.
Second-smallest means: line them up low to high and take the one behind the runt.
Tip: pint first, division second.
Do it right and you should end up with 145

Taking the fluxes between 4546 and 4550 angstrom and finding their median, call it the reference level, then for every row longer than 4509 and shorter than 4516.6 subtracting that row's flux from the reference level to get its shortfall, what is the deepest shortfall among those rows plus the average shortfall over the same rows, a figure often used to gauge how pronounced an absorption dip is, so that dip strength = -1.26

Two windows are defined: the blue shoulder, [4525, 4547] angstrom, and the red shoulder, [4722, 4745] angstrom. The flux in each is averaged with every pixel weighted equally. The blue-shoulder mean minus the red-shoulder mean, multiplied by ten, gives -2.44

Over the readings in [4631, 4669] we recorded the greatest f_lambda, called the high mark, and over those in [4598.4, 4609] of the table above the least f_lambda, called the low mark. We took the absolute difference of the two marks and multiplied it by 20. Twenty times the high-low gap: 36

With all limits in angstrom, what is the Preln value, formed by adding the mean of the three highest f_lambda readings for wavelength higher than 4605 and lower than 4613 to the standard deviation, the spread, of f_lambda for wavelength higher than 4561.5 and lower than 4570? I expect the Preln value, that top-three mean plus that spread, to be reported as 13.9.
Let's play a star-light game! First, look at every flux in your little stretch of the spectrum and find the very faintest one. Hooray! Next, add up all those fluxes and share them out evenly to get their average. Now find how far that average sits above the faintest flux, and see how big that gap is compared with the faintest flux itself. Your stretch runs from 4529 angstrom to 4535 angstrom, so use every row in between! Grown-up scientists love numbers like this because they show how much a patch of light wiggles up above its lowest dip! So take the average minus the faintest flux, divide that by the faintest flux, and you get 0.11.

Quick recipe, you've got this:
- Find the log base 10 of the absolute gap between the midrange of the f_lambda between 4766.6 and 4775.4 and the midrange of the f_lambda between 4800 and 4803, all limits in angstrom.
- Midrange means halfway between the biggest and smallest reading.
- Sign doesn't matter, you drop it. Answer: -0.60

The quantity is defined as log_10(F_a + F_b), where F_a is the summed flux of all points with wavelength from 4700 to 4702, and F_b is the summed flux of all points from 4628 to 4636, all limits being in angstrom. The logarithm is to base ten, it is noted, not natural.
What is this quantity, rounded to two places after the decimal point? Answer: 2.04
